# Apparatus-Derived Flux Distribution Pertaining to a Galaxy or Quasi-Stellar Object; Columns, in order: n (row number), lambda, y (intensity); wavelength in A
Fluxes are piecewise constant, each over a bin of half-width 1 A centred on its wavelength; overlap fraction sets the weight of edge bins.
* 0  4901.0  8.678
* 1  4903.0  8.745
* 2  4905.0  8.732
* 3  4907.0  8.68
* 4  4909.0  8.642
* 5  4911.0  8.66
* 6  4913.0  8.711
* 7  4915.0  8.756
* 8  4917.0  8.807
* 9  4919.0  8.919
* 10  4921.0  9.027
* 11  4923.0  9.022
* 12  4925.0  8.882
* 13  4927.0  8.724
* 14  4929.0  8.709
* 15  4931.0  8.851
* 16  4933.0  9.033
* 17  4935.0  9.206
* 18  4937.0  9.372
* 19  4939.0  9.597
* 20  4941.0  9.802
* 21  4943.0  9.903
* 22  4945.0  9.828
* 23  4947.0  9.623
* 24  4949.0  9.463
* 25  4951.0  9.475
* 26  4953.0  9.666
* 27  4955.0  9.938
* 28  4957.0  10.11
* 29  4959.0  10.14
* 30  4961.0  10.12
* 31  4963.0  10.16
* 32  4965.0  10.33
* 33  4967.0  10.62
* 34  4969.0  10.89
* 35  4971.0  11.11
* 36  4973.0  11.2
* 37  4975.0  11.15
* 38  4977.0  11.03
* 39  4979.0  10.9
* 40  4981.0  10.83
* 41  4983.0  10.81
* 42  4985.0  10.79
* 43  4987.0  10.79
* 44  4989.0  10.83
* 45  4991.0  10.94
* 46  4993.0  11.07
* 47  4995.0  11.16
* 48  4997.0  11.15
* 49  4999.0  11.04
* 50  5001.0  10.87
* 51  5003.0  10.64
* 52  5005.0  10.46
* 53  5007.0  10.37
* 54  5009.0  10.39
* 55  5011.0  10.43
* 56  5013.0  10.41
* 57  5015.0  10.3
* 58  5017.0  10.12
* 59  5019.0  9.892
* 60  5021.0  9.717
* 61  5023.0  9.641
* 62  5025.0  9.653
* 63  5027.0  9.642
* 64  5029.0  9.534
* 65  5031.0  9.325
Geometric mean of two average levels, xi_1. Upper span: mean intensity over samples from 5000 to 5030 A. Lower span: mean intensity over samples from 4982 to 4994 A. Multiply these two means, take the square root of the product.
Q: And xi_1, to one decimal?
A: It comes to 10.5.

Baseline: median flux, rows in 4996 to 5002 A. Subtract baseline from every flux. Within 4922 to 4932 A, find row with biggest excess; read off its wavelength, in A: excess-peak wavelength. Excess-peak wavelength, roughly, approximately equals 4923.0 A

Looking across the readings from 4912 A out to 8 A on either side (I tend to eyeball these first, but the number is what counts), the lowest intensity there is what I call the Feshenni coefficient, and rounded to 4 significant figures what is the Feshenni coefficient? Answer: 8.642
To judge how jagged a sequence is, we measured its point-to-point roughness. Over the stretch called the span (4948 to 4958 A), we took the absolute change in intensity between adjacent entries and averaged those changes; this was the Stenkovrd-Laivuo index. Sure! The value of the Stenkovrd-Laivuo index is 0.16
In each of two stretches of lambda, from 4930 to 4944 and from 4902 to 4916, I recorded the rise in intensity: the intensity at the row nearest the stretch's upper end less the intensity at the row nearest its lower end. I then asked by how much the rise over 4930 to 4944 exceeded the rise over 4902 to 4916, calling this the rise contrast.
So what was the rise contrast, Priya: 1.0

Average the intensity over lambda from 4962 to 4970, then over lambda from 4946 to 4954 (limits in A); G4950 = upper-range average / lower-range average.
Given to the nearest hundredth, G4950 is 1.10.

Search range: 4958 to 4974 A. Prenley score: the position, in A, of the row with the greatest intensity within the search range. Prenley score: 4973.0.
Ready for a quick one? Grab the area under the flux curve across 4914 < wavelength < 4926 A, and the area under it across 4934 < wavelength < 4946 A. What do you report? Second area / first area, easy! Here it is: 1.08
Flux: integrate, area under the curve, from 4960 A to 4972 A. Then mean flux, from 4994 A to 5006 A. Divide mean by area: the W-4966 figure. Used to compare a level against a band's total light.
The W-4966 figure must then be 0.086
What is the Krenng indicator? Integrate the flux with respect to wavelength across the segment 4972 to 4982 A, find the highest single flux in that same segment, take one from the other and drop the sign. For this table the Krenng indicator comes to 99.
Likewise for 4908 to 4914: 43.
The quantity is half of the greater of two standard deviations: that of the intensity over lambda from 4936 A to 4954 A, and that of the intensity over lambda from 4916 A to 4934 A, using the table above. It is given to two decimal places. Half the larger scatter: 0.09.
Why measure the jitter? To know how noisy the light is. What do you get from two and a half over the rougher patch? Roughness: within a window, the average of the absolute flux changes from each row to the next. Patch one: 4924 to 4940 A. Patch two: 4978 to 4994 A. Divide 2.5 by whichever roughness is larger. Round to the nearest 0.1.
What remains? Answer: 16.5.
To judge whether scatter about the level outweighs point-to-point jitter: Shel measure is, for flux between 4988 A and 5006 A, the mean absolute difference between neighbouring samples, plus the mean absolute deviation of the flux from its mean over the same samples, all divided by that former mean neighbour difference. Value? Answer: 2.43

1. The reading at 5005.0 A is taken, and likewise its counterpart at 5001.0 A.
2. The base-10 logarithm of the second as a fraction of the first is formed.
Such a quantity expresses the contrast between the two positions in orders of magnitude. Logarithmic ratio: 0.017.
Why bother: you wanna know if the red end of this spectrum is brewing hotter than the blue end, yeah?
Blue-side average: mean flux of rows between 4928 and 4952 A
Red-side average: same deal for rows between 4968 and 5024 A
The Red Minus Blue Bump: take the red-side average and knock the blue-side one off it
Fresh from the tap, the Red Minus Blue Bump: 1.3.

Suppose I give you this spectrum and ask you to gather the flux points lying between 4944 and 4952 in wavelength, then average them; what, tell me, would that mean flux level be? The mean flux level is 9.6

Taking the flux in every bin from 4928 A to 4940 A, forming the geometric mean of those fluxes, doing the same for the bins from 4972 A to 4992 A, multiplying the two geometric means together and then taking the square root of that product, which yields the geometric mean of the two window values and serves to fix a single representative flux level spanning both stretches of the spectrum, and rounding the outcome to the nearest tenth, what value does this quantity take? 10.0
